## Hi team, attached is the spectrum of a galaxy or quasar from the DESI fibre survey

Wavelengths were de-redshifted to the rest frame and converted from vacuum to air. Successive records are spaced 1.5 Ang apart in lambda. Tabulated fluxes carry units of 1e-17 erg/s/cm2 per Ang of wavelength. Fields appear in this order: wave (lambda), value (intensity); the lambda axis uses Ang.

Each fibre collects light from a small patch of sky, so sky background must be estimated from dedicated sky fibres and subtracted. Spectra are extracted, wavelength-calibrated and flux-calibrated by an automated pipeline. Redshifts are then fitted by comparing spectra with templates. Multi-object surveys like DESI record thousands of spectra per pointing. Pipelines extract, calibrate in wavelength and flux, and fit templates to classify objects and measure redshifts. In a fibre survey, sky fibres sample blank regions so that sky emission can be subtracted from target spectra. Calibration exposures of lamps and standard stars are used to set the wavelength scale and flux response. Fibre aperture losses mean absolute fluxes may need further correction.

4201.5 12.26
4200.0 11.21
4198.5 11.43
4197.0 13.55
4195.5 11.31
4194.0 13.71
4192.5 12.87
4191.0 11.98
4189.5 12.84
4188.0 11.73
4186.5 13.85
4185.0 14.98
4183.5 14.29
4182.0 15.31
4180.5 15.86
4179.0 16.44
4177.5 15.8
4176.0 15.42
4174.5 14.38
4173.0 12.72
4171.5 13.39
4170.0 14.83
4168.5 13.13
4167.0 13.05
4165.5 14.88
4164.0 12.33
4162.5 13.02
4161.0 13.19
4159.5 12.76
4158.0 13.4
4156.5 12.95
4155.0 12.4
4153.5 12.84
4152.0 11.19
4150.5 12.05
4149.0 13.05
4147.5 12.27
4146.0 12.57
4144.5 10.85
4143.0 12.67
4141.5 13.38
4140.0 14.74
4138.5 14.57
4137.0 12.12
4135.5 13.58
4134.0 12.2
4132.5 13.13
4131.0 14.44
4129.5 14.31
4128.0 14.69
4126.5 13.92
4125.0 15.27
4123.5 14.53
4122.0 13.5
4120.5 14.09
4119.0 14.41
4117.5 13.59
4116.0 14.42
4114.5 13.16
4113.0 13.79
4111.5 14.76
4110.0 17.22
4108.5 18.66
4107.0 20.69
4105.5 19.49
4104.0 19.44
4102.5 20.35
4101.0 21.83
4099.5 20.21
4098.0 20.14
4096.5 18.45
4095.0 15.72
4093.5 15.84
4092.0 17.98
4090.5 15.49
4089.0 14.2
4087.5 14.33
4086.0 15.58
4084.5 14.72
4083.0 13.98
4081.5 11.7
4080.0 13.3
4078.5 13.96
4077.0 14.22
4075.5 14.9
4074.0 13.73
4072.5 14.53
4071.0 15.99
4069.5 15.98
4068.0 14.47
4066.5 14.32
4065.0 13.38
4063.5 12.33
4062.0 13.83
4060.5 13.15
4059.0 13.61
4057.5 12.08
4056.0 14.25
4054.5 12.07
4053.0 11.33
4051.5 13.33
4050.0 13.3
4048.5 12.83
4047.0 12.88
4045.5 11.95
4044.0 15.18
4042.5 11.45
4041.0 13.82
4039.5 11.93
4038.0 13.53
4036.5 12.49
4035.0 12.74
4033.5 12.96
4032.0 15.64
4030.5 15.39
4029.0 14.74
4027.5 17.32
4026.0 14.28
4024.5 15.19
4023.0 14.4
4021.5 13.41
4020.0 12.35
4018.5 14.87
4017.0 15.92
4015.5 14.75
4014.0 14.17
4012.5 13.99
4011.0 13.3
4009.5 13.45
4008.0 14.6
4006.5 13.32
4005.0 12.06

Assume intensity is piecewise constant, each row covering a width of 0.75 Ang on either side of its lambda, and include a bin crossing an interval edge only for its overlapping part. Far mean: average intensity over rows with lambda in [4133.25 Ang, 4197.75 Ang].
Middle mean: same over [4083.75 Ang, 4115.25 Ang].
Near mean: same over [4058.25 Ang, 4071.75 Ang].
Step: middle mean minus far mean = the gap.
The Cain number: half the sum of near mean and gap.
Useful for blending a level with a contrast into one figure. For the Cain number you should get 9.0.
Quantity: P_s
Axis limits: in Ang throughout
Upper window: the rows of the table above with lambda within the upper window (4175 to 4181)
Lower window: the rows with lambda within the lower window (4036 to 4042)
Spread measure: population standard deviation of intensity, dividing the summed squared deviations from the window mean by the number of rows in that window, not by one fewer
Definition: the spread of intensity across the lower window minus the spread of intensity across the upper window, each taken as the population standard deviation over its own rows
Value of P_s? 0.4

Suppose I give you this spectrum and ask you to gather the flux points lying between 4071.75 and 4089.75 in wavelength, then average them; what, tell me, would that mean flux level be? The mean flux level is 14.1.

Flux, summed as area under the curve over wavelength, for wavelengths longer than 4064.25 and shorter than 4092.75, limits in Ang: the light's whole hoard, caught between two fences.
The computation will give 415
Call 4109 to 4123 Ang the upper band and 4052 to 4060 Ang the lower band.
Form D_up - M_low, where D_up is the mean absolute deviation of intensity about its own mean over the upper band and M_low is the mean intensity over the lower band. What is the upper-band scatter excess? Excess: -11.9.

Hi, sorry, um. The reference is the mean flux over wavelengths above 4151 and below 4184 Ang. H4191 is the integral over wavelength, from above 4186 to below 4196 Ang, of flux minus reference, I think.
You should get -12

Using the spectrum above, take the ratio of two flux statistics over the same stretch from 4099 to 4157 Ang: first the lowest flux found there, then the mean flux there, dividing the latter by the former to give 1.35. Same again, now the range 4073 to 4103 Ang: 1.37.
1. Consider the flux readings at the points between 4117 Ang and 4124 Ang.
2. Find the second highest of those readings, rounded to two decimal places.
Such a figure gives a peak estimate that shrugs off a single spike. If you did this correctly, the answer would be 14.41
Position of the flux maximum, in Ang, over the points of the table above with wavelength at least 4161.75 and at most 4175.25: 4165.5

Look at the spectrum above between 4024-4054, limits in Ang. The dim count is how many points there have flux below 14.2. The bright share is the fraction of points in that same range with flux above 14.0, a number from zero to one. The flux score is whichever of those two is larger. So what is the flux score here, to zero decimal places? 13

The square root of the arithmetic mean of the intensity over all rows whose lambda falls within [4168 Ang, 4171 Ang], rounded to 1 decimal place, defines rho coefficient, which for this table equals 3.7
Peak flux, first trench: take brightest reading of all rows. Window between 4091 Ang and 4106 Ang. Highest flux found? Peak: 21.83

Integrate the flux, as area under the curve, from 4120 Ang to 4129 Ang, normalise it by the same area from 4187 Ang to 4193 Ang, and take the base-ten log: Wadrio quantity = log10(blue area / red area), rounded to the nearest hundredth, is 0.24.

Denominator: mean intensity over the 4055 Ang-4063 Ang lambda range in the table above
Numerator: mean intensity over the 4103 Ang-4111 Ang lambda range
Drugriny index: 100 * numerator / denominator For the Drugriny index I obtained 143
